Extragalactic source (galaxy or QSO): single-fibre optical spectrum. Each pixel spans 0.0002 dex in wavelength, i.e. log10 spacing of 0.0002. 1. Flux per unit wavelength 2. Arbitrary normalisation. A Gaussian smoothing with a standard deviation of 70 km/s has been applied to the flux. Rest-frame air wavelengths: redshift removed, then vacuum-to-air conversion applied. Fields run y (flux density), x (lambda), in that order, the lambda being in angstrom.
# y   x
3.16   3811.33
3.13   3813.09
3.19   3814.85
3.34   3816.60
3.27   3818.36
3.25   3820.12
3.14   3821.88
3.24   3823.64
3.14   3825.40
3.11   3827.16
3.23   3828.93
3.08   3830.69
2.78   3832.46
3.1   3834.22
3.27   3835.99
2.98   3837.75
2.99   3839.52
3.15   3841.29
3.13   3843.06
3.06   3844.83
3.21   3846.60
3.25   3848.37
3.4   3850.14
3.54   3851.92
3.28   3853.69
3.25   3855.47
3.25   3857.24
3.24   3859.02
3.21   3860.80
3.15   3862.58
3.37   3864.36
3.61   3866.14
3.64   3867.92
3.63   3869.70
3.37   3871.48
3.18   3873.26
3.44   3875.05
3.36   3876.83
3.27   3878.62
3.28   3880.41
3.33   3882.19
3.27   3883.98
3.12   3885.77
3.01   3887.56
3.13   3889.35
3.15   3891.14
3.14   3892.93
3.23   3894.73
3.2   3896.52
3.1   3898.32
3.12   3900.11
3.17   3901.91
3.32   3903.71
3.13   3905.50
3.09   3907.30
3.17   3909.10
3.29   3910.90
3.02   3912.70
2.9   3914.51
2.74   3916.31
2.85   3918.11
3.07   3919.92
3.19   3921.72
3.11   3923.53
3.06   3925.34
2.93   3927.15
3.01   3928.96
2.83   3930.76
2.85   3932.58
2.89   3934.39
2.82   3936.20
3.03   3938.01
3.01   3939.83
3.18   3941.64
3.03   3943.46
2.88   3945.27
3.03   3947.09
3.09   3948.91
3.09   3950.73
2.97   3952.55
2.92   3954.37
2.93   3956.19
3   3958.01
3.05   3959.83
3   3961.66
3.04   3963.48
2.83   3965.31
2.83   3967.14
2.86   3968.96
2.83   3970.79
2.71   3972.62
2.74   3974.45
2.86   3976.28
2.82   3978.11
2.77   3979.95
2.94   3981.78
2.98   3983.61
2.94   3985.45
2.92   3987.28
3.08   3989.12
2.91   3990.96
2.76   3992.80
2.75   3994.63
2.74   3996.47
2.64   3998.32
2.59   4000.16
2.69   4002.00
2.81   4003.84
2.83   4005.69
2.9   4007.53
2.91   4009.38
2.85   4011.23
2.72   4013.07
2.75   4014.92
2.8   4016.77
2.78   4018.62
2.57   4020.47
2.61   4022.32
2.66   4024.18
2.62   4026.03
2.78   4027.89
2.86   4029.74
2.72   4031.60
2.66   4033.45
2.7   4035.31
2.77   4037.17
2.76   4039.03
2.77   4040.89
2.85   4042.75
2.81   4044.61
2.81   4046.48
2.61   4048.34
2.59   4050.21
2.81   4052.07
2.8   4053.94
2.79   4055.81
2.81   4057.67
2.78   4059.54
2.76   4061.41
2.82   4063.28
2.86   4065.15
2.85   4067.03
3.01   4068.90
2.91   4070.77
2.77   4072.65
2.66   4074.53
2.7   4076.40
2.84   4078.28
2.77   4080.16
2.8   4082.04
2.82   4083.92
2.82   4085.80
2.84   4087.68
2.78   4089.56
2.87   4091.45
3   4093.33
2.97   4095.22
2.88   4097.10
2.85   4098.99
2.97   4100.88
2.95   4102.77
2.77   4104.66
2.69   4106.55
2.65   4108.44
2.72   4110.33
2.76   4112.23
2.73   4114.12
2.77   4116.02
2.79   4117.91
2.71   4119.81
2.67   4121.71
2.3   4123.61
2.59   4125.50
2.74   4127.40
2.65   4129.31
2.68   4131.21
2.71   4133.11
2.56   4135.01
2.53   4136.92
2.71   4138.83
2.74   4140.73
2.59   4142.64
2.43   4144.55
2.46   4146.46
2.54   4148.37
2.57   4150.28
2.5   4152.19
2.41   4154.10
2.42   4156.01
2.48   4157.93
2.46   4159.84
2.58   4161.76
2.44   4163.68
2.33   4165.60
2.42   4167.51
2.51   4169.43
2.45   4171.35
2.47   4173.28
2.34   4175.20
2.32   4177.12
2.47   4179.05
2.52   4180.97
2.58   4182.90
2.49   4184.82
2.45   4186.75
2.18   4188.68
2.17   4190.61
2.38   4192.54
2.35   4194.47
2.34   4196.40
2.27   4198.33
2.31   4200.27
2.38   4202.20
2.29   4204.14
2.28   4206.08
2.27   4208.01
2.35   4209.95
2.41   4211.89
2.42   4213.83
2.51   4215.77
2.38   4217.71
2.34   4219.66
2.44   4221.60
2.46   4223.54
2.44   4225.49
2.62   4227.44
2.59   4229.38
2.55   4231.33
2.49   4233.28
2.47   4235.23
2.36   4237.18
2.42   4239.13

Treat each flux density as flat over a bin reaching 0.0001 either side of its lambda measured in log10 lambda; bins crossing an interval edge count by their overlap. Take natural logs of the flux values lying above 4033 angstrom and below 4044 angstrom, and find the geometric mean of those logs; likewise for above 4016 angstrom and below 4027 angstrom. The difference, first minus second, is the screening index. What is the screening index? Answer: 0.029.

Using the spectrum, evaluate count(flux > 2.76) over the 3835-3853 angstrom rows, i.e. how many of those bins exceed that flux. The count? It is 10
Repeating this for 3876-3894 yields 10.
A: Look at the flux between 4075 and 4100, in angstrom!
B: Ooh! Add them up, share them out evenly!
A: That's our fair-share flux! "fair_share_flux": 2.84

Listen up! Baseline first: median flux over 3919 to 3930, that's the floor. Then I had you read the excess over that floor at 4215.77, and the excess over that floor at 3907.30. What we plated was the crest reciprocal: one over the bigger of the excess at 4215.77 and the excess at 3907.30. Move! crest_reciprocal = 40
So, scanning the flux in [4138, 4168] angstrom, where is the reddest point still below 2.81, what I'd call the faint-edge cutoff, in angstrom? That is 4167.51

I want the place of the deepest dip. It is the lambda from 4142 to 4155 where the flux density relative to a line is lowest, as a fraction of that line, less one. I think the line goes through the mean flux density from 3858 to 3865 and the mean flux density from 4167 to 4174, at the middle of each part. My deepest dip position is 4144.55 angstrom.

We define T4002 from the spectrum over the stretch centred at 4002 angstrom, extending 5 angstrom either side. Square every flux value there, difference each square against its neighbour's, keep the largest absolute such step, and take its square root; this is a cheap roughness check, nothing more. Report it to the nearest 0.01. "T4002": 0.81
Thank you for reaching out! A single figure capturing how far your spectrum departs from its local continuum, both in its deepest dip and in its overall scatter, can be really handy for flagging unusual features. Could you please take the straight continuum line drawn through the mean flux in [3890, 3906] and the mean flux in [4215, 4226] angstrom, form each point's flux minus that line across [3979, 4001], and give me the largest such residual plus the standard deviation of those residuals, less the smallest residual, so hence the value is 0.60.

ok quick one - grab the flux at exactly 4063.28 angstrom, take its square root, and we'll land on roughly 1.68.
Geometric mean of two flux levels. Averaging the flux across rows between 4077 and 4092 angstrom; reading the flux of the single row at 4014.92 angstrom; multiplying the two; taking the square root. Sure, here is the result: 2.78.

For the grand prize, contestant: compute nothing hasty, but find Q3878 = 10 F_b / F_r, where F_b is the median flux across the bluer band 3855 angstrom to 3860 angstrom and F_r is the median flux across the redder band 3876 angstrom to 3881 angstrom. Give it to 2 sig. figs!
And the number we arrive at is 9.9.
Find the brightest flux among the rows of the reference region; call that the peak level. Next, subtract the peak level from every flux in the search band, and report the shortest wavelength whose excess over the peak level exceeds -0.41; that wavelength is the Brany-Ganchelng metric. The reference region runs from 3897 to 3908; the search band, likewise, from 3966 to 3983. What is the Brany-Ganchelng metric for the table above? 3981.78 angstrom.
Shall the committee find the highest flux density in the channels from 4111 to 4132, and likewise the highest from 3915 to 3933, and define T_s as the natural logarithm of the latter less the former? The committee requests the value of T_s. -0.9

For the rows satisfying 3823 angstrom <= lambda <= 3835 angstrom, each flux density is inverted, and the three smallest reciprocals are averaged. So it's 0.31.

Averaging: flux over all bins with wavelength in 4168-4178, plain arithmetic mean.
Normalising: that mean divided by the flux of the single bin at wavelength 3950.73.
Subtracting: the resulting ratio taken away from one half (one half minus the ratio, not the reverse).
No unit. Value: -0.28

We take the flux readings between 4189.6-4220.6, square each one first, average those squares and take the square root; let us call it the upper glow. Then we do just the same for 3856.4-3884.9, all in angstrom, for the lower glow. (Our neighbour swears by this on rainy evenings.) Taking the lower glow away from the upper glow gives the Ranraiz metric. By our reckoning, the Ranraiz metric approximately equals -1.01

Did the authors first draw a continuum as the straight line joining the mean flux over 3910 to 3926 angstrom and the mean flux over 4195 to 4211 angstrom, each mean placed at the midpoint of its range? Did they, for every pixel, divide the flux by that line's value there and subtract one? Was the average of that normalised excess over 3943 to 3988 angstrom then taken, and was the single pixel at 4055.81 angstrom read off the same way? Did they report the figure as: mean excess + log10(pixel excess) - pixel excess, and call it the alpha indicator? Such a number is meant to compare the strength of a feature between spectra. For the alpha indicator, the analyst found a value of -1.42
